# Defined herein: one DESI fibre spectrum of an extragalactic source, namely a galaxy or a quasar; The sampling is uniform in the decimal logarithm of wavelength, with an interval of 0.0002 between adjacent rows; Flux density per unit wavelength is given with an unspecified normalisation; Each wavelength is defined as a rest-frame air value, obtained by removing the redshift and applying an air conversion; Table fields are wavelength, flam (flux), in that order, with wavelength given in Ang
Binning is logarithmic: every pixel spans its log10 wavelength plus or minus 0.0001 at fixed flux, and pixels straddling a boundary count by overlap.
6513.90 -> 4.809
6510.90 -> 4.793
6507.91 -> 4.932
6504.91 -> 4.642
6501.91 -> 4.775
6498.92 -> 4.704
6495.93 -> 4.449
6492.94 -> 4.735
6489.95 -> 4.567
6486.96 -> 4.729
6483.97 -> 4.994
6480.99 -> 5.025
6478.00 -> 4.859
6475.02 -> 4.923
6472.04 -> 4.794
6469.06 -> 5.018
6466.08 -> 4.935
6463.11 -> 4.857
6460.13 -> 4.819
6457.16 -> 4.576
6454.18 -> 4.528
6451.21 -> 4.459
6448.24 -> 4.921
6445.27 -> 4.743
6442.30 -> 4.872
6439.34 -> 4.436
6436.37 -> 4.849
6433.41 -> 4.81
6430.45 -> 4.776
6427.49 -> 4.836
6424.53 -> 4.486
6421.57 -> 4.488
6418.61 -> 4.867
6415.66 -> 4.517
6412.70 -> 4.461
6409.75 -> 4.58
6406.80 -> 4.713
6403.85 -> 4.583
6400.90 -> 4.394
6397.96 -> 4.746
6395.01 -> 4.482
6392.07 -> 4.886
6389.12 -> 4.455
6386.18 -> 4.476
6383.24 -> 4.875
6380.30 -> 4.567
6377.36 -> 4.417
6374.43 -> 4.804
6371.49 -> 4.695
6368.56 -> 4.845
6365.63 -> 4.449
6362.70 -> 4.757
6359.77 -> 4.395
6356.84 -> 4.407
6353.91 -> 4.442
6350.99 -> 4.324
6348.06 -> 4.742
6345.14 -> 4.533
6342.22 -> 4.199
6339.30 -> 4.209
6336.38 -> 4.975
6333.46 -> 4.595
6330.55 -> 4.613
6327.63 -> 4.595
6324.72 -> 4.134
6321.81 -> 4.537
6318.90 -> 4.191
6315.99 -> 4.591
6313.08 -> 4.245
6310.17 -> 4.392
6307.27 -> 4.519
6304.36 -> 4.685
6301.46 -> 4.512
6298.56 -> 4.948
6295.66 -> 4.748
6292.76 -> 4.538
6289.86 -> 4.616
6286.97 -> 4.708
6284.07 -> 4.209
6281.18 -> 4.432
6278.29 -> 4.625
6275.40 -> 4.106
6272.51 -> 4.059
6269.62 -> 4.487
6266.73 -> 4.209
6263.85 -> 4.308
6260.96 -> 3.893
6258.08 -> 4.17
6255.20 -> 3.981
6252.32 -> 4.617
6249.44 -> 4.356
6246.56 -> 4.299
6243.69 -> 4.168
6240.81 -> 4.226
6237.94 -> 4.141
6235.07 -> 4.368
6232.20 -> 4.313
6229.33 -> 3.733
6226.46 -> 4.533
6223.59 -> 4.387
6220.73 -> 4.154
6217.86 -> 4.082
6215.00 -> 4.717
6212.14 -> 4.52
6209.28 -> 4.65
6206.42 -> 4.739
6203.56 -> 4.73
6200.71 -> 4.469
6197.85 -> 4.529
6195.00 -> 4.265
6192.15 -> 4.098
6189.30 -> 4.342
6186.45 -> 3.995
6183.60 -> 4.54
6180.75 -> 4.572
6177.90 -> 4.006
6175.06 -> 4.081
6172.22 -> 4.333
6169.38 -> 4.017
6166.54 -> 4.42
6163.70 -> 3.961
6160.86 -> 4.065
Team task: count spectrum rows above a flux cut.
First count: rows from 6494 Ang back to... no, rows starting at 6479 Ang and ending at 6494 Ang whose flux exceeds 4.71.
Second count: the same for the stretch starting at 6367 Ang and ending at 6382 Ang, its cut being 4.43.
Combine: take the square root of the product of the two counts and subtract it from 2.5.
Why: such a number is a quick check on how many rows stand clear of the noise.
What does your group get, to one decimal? -1.5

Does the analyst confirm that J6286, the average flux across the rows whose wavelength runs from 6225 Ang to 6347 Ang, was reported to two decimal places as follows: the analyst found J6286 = 4.39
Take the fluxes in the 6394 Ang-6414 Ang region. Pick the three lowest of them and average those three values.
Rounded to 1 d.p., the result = 4.4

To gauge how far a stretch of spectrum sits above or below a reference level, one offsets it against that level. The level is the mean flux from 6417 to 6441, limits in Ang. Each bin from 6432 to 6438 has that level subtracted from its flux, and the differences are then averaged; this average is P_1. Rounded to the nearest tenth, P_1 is 0.1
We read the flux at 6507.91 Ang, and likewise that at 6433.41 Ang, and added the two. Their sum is 9.7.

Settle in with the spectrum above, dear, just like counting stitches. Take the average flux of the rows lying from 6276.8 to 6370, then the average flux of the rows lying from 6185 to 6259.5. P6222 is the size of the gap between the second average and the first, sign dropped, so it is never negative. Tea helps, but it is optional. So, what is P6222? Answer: 0.19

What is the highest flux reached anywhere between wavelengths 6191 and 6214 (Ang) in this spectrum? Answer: 4.739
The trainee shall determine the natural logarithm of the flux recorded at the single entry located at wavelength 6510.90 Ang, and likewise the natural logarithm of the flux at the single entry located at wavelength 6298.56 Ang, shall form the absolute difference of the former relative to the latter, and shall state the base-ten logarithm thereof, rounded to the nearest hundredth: -1.50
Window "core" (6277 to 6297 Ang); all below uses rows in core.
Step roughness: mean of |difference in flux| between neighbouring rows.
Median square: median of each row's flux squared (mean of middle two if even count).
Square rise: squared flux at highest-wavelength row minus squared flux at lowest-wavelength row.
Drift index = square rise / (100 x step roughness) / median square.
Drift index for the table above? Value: 0.003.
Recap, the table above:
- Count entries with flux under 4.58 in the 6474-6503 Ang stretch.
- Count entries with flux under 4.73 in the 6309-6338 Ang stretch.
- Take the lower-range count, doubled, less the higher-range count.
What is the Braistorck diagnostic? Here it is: 16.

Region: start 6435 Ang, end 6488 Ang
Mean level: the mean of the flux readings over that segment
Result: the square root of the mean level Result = 2.19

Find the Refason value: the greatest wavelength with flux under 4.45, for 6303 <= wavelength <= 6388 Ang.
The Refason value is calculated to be 6377.36 Ang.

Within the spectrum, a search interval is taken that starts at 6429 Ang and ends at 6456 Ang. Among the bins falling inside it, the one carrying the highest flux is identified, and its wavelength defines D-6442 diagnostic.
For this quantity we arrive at 6448.24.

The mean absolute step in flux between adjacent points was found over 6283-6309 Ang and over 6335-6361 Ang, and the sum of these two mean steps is 0.47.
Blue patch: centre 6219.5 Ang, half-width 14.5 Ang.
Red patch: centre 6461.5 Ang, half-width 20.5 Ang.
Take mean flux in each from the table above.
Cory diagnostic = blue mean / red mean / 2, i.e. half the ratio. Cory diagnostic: 0.46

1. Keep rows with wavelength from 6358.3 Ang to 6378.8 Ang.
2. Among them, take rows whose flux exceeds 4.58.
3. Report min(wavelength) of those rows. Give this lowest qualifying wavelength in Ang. 6362.70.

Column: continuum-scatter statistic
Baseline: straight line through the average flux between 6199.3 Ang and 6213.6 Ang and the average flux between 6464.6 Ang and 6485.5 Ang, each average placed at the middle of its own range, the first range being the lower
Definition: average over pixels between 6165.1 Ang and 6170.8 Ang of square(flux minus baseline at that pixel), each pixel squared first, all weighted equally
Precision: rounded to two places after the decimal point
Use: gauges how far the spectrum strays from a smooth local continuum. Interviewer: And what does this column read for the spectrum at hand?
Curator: 0.17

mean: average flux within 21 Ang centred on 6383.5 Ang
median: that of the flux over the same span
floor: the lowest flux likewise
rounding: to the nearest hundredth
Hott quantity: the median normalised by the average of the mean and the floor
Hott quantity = 1.01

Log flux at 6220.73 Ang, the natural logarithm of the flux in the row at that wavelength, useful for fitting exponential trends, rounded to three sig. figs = 1.42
